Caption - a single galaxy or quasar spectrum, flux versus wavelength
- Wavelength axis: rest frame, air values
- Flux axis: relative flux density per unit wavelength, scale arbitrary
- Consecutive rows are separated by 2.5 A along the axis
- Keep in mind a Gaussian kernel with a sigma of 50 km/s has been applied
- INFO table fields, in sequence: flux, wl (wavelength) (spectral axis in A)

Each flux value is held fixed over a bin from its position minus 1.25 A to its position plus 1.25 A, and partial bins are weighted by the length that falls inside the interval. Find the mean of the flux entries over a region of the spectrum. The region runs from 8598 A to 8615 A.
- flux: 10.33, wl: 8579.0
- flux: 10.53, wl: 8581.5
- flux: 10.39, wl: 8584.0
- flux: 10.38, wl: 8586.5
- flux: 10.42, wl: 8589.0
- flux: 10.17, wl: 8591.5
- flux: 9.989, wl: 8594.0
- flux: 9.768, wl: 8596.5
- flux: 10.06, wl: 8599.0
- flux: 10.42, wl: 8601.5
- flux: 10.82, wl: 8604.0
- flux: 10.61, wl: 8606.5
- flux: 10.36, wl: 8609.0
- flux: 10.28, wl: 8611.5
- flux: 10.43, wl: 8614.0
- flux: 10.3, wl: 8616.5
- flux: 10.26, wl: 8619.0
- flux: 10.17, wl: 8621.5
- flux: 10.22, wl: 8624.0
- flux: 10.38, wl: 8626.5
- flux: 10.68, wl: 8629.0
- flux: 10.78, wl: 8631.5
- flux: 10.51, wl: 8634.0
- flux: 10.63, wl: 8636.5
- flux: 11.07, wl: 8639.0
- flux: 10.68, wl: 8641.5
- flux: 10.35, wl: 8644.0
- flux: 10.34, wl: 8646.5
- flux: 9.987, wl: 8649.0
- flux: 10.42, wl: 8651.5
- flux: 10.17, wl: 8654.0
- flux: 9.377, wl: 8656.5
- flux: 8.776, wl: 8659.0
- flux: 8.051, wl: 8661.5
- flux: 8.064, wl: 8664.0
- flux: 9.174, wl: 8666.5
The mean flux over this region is 10.43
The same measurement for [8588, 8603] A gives 10.14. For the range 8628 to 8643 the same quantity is 10.72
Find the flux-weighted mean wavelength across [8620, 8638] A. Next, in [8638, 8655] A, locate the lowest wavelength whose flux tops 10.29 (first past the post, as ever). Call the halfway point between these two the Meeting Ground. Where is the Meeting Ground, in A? 8634.0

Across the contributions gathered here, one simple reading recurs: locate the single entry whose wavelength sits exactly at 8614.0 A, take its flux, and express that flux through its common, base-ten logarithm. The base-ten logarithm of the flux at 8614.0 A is 1.02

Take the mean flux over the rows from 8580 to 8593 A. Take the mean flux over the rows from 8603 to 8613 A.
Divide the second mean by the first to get 1.01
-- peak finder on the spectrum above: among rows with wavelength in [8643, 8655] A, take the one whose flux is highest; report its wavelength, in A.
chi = 8651.5 A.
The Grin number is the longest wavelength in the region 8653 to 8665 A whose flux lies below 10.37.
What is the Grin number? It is 8664.0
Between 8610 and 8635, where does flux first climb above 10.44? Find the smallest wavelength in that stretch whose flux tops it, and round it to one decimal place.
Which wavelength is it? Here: 8629.0 A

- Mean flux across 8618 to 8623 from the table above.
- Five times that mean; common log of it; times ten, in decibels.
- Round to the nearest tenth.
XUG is 17.1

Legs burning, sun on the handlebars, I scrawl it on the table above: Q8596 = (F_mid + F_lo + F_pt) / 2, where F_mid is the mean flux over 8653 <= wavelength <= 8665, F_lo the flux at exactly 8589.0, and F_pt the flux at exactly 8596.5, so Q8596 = 14.5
